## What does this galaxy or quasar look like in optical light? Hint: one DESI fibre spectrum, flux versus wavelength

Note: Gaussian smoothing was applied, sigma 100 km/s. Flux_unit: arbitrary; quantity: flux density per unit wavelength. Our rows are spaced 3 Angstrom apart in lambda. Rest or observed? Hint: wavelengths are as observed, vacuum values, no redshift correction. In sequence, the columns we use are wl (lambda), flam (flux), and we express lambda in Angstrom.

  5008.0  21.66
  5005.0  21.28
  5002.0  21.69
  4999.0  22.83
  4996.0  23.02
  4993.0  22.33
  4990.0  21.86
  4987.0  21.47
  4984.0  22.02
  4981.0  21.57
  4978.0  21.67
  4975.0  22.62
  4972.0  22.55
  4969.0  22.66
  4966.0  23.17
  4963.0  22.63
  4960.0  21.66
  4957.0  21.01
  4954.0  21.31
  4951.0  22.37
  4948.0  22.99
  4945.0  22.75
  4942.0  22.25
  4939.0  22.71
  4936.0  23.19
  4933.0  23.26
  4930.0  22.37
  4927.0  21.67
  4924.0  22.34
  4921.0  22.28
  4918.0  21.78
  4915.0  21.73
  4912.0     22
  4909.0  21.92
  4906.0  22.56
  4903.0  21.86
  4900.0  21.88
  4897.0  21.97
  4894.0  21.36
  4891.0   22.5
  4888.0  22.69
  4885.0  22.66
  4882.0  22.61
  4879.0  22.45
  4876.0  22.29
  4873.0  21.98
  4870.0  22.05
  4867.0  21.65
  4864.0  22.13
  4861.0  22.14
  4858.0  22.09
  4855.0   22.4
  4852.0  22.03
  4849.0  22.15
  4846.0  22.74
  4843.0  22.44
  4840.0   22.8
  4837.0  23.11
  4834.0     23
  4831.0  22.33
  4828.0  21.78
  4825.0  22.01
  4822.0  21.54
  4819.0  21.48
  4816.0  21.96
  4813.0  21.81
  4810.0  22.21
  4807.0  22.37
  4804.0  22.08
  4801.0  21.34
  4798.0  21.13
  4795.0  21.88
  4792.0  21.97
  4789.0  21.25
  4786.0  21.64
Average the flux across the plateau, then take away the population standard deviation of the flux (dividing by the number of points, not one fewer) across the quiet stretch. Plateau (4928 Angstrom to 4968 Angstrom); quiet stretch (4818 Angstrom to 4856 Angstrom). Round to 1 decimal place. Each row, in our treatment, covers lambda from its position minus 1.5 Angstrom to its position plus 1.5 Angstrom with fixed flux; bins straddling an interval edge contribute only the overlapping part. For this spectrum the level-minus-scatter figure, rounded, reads 21.9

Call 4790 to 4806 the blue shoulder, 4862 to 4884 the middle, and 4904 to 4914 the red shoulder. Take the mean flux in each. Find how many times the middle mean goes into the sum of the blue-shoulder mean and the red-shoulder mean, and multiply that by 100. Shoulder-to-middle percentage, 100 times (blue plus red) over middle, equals 198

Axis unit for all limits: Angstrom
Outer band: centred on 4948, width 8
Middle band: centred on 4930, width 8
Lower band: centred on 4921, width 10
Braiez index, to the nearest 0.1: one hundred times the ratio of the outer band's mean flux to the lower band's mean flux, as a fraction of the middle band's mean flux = 4.6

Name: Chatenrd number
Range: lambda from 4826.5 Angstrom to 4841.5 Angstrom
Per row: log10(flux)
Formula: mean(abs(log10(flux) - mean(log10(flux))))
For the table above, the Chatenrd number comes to 0.008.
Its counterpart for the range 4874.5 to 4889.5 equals 0.003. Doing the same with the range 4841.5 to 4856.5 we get 0.004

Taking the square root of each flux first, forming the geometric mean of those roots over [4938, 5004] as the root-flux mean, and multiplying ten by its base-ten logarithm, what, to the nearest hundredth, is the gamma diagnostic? 6.73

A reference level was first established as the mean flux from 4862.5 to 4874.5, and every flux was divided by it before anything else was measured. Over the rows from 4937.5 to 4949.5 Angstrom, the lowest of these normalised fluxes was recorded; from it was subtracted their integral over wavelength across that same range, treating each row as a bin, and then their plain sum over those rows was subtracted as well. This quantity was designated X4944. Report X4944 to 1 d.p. -15.5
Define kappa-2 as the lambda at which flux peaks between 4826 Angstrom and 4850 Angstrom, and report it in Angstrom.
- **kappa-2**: 4837.0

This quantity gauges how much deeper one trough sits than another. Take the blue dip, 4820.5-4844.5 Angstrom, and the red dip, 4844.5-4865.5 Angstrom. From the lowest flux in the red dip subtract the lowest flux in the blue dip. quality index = 0.49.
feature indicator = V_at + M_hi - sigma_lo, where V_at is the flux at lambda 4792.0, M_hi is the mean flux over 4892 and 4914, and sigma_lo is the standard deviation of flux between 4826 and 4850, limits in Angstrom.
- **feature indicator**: 43.5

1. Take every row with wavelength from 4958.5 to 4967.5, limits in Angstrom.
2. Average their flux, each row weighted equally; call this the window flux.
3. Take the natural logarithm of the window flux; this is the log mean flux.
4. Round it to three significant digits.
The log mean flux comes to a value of 3.11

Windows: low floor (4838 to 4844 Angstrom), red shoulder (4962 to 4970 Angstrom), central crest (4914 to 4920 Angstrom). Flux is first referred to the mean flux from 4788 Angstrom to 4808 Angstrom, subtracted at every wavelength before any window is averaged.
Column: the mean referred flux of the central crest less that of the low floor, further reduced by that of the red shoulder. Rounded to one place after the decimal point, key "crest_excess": -2.0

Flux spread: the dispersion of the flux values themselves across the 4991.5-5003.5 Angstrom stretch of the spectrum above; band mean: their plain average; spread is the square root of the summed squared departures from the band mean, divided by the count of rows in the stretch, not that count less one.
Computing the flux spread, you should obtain 0.51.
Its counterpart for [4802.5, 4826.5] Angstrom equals 0.29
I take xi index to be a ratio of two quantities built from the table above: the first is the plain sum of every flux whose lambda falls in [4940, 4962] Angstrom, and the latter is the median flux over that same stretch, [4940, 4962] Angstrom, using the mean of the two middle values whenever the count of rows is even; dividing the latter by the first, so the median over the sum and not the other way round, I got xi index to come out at 0.144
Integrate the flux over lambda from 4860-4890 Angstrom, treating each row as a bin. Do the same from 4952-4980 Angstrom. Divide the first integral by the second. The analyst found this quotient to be 1.1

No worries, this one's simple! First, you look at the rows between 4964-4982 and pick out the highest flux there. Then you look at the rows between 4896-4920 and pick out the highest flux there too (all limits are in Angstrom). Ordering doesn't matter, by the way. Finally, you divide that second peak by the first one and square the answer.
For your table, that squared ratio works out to 0.95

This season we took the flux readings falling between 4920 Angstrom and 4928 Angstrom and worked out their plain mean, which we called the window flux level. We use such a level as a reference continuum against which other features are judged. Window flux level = 22.1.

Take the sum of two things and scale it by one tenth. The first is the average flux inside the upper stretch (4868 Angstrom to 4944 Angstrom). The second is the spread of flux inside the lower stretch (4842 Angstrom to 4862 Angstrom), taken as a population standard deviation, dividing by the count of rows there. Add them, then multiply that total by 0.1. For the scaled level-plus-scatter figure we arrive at 2.25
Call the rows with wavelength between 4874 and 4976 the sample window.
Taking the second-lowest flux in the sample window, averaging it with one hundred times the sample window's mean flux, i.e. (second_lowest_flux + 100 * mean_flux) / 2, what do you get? 1125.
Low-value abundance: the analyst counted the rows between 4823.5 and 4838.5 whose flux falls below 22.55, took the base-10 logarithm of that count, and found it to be 0.48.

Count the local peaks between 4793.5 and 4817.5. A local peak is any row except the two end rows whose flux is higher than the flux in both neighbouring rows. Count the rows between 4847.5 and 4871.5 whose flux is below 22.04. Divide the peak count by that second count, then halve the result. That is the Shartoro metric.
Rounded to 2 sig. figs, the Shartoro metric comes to 0.25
